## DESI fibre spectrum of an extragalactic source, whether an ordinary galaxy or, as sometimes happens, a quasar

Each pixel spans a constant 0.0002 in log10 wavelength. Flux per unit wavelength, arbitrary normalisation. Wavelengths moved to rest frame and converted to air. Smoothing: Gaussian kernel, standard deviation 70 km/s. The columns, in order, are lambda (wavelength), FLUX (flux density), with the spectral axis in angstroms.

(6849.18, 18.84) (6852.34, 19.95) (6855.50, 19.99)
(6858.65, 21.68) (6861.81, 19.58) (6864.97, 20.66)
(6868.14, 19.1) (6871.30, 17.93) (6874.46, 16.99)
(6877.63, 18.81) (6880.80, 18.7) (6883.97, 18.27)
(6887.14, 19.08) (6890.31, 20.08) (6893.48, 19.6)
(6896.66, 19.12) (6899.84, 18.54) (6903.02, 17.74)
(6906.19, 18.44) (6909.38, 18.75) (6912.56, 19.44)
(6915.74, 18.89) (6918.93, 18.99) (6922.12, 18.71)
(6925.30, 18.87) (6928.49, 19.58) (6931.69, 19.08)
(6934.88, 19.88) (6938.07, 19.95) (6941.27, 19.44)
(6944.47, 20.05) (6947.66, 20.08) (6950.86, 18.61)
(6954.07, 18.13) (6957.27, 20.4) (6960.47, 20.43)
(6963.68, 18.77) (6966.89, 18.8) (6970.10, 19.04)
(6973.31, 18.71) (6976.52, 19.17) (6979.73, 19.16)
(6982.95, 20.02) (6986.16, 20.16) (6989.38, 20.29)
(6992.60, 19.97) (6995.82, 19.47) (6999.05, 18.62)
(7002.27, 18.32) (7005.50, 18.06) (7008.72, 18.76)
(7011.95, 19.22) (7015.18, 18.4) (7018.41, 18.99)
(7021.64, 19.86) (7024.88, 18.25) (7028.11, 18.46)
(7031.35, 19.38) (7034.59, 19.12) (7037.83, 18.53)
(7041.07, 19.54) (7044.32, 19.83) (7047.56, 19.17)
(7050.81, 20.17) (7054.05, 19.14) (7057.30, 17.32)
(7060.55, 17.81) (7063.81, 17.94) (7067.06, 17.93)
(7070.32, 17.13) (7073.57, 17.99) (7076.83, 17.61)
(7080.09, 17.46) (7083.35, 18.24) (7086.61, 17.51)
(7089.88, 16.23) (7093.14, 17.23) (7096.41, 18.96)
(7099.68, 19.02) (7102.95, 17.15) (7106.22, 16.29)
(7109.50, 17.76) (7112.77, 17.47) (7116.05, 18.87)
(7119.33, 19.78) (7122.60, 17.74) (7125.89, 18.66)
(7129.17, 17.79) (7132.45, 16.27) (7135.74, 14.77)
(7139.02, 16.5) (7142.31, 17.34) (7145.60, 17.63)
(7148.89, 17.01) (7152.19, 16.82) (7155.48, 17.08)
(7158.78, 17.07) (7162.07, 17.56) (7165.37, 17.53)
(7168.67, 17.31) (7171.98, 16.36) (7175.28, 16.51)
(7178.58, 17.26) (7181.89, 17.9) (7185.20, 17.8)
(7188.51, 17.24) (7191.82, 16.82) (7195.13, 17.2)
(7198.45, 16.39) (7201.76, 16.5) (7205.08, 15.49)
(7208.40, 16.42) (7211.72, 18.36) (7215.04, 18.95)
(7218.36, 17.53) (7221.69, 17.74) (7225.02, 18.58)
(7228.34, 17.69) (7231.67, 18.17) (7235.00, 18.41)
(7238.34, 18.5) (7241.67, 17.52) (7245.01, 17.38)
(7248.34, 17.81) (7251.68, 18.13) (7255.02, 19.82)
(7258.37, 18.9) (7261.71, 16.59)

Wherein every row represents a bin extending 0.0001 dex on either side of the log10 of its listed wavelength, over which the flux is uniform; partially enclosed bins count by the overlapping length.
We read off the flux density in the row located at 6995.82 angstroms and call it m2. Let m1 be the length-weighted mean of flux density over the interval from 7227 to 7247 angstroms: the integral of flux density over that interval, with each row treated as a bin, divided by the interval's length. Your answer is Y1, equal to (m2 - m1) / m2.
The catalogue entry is 0.08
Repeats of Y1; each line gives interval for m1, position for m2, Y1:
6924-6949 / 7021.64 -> 0.01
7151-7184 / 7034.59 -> 0.10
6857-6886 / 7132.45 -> -0.17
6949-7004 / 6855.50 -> 0.03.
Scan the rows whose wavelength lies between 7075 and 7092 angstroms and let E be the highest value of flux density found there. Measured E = 18.24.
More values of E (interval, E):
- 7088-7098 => 18.96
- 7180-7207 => 17.9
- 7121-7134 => 18.66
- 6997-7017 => 19.22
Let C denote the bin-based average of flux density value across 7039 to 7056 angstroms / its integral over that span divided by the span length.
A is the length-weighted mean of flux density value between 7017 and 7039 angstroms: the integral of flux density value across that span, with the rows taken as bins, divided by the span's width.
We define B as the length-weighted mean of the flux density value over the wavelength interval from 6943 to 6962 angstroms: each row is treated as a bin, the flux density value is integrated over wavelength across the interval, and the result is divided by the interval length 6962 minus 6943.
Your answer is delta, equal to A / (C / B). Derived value 19.1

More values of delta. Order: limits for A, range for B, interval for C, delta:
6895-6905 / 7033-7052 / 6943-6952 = 18.2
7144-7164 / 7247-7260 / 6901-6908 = 17.7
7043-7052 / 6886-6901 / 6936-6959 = 19.5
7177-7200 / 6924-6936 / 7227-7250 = 18.6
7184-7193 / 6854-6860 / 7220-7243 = 19.9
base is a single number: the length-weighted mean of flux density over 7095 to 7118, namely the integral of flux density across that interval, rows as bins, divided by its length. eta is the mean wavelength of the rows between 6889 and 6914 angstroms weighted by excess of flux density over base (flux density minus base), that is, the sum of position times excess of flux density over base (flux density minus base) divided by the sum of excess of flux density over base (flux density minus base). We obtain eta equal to 6899.2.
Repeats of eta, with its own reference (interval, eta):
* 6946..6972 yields 6958.2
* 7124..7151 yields 7139.0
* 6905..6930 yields 6918.6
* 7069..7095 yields 7084.7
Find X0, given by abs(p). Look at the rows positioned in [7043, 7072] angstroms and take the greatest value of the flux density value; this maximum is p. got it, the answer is 20.2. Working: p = 20.17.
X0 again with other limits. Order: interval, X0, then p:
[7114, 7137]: 19.8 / 19.78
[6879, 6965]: 20.4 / 20.43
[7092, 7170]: 19.8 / 19.78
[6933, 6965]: 20.4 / 20.43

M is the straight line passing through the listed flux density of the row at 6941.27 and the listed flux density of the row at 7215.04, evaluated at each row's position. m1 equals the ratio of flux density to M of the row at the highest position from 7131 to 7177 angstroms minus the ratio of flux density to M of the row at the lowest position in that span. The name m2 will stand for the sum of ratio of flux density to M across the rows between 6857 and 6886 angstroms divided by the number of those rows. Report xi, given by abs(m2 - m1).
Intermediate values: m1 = 0.02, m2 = 0.975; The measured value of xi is 0.96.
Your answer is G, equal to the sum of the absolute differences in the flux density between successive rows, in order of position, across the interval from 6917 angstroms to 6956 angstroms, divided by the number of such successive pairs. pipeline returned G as 0.51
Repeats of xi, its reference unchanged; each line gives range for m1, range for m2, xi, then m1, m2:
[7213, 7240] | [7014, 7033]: 1.00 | -0.02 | 0.979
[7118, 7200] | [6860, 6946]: 1.15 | -0.17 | 0.976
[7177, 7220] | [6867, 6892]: 0.93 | 0.02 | 0.952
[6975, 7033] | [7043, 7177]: 0.91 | 0.02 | 0.923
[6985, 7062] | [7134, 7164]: 1.00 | -0.12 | 0.884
